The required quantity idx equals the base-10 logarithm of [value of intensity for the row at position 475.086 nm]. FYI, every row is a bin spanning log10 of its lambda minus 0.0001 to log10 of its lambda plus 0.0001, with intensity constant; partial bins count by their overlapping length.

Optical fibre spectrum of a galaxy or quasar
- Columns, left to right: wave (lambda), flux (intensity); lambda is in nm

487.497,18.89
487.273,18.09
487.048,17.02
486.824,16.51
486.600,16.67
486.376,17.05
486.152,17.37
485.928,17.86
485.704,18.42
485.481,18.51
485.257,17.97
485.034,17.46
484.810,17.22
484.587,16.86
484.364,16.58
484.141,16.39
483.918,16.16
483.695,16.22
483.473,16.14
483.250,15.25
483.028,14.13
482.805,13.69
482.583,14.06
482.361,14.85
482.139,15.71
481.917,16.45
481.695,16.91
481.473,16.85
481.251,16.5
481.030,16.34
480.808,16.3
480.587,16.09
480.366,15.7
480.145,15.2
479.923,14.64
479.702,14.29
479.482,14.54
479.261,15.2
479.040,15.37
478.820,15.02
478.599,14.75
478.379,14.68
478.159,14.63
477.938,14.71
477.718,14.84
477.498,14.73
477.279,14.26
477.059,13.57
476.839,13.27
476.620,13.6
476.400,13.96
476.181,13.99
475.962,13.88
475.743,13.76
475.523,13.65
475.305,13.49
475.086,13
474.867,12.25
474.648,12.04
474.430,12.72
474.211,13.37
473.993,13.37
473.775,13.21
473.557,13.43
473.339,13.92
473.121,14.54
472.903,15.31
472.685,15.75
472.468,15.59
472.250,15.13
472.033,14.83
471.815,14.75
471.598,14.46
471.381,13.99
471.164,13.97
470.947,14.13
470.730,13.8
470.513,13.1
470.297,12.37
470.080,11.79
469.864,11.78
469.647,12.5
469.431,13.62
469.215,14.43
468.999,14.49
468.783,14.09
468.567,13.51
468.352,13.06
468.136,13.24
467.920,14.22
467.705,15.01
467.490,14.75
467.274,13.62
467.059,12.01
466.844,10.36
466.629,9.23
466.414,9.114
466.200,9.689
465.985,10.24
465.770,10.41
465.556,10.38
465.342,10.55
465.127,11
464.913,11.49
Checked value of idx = 1.11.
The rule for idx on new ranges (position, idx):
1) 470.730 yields 1.14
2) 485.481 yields 1.27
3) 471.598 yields 1.16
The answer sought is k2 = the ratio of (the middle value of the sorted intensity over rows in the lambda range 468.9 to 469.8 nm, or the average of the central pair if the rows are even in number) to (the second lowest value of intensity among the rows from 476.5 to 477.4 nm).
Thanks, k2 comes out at 1.03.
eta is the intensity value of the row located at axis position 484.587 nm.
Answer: 16.86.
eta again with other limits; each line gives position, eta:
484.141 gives 16.39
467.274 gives 13.62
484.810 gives 17.22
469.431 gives 13.62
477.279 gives 14.26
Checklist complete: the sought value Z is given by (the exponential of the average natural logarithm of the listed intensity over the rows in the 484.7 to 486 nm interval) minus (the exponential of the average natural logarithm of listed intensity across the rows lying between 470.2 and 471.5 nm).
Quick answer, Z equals 4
